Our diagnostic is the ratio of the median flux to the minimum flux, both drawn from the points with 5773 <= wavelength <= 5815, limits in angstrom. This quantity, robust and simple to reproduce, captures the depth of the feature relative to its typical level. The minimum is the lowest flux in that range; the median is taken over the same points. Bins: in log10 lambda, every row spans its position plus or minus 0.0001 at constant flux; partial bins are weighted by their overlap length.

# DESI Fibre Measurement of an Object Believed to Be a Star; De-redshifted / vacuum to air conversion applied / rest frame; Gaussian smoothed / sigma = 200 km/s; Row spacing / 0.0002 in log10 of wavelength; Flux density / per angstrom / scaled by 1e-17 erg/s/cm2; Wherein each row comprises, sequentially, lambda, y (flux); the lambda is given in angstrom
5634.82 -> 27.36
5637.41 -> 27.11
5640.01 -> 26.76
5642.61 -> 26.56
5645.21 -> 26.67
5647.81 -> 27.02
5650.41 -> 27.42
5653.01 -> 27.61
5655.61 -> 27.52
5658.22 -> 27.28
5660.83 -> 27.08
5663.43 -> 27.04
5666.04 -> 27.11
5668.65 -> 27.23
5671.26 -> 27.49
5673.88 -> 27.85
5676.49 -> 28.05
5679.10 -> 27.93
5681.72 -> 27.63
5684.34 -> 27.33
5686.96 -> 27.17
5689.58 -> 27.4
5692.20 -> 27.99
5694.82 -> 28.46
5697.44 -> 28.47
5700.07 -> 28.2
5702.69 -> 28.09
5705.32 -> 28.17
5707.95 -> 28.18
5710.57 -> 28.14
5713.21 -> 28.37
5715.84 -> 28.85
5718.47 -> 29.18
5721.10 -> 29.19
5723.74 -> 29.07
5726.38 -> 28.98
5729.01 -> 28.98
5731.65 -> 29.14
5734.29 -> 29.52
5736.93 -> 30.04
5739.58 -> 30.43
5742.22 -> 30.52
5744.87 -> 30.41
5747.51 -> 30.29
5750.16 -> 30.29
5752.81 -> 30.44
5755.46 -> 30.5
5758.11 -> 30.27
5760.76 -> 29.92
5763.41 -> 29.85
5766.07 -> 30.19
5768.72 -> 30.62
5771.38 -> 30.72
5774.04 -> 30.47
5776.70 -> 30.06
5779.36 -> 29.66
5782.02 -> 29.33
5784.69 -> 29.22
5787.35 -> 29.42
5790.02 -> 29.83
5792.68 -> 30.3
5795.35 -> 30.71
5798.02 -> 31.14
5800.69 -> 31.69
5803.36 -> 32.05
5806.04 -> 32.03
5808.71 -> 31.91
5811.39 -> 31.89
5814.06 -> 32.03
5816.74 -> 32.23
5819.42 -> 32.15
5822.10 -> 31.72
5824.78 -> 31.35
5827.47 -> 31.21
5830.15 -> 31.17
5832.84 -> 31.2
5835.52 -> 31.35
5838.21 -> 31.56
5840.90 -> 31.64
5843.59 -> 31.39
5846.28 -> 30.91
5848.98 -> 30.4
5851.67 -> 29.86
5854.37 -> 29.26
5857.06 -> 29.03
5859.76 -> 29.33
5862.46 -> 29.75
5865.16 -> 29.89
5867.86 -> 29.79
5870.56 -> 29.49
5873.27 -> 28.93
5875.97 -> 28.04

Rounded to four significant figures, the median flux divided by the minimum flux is 1.047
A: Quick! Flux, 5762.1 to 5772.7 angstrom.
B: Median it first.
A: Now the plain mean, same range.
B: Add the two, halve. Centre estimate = 30.4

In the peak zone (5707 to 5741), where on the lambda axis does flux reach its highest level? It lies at 5739.58 angstrom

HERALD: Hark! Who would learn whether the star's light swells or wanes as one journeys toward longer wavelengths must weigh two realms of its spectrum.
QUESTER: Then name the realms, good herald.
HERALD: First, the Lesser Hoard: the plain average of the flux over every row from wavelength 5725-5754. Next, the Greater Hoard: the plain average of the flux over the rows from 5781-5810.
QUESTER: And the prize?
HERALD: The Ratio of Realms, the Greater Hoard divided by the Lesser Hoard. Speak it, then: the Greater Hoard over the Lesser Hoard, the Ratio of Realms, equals 1.03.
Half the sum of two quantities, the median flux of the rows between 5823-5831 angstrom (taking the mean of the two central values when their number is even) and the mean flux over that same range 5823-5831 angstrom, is 31.2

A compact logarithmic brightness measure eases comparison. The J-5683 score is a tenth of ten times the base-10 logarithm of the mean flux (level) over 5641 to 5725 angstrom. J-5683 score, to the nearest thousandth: 1.444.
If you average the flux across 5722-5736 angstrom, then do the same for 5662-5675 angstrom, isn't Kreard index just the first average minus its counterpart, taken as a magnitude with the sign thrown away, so 1.8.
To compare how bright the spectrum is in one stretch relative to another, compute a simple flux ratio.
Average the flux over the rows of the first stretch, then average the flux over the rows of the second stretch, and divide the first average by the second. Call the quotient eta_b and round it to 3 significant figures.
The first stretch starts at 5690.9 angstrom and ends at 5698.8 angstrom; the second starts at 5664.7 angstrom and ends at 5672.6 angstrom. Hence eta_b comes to 1.04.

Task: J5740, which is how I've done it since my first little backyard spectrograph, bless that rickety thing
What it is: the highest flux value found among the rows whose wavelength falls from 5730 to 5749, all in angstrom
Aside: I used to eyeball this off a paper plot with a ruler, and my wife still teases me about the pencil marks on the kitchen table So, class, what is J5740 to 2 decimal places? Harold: 30.52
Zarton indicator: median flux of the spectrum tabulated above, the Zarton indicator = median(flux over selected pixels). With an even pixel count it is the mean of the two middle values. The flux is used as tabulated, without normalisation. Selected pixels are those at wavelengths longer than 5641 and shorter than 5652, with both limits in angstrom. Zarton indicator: 26.8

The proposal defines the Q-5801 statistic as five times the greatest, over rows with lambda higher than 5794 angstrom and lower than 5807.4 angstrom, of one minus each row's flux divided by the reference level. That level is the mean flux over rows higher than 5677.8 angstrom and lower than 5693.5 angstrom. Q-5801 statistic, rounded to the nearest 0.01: -0.57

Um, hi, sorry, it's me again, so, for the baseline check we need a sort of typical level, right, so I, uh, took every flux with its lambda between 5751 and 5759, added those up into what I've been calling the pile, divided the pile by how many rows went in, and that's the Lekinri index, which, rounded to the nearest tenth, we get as 30.4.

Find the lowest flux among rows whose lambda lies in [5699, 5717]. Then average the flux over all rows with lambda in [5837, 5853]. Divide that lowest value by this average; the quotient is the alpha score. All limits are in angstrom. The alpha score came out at 0.91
